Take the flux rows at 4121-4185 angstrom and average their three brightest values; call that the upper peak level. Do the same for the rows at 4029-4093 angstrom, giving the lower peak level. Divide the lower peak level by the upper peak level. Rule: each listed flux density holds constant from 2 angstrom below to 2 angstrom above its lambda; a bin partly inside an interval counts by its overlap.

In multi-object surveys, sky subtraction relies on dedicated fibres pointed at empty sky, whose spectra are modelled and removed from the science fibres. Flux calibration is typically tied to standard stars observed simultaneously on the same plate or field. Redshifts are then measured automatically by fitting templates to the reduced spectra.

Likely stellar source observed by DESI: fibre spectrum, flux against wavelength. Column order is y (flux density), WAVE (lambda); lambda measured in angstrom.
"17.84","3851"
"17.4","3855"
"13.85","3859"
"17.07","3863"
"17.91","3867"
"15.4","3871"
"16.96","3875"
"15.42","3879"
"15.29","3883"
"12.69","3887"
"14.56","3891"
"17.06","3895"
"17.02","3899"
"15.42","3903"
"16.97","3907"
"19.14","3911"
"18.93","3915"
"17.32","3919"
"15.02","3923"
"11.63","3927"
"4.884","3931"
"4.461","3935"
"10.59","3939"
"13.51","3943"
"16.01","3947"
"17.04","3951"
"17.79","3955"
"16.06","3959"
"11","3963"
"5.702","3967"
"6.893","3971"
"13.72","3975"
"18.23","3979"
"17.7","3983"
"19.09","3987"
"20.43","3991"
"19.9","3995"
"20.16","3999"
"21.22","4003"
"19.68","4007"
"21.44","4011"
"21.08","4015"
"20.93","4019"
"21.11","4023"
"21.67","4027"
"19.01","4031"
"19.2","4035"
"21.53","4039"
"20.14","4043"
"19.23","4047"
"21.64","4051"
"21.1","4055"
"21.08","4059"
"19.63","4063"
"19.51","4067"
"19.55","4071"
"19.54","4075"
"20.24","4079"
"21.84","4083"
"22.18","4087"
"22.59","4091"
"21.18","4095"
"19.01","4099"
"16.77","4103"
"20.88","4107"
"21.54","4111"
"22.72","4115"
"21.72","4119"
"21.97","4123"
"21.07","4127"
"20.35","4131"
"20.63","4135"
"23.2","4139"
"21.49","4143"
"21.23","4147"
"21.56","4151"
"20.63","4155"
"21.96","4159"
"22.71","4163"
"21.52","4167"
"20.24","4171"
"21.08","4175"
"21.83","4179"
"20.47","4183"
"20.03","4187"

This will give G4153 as 0.981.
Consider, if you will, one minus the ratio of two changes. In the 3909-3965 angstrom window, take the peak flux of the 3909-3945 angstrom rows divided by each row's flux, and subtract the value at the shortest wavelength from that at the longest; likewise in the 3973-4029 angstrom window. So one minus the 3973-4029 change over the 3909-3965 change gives 1.7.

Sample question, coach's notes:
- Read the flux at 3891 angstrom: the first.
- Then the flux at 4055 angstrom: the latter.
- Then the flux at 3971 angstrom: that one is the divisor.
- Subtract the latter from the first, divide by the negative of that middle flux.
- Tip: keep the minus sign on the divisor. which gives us 0.95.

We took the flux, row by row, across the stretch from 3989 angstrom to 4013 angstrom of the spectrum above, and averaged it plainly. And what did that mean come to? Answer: 20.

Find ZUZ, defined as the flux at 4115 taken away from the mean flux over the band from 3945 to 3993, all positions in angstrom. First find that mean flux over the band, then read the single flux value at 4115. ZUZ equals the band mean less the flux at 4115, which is -7.7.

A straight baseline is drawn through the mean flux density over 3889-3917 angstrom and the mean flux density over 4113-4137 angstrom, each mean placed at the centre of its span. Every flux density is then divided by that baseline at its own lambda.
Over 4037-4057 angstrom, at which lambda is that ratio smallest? 4047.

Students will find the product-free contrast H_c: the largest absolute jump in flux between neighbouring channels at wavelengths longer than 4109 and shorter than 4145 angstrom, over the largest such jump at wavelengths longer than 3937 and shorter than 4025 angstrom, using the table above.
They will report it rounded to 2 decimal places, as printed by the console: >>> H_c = 0.38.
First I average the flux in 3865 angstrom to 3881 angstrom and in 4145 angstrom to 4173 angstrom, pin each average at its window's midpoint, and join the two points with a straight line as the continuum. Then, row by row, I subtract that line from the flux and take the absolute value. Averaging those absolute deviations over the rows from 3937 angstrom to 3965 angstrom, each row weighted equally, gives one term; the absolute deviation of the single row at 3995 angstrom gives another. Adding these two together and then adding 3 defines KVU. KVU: 7.6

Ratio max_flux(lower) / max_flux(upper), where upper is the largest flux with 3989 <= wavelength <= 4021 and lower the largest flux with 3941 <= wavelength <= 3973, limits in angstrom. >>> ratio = 0.830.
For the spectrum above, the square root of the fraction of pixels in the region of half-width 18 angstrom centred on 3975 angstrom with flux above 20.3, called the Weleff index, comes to 0.33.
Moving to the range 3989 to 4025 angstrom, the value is 0.82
